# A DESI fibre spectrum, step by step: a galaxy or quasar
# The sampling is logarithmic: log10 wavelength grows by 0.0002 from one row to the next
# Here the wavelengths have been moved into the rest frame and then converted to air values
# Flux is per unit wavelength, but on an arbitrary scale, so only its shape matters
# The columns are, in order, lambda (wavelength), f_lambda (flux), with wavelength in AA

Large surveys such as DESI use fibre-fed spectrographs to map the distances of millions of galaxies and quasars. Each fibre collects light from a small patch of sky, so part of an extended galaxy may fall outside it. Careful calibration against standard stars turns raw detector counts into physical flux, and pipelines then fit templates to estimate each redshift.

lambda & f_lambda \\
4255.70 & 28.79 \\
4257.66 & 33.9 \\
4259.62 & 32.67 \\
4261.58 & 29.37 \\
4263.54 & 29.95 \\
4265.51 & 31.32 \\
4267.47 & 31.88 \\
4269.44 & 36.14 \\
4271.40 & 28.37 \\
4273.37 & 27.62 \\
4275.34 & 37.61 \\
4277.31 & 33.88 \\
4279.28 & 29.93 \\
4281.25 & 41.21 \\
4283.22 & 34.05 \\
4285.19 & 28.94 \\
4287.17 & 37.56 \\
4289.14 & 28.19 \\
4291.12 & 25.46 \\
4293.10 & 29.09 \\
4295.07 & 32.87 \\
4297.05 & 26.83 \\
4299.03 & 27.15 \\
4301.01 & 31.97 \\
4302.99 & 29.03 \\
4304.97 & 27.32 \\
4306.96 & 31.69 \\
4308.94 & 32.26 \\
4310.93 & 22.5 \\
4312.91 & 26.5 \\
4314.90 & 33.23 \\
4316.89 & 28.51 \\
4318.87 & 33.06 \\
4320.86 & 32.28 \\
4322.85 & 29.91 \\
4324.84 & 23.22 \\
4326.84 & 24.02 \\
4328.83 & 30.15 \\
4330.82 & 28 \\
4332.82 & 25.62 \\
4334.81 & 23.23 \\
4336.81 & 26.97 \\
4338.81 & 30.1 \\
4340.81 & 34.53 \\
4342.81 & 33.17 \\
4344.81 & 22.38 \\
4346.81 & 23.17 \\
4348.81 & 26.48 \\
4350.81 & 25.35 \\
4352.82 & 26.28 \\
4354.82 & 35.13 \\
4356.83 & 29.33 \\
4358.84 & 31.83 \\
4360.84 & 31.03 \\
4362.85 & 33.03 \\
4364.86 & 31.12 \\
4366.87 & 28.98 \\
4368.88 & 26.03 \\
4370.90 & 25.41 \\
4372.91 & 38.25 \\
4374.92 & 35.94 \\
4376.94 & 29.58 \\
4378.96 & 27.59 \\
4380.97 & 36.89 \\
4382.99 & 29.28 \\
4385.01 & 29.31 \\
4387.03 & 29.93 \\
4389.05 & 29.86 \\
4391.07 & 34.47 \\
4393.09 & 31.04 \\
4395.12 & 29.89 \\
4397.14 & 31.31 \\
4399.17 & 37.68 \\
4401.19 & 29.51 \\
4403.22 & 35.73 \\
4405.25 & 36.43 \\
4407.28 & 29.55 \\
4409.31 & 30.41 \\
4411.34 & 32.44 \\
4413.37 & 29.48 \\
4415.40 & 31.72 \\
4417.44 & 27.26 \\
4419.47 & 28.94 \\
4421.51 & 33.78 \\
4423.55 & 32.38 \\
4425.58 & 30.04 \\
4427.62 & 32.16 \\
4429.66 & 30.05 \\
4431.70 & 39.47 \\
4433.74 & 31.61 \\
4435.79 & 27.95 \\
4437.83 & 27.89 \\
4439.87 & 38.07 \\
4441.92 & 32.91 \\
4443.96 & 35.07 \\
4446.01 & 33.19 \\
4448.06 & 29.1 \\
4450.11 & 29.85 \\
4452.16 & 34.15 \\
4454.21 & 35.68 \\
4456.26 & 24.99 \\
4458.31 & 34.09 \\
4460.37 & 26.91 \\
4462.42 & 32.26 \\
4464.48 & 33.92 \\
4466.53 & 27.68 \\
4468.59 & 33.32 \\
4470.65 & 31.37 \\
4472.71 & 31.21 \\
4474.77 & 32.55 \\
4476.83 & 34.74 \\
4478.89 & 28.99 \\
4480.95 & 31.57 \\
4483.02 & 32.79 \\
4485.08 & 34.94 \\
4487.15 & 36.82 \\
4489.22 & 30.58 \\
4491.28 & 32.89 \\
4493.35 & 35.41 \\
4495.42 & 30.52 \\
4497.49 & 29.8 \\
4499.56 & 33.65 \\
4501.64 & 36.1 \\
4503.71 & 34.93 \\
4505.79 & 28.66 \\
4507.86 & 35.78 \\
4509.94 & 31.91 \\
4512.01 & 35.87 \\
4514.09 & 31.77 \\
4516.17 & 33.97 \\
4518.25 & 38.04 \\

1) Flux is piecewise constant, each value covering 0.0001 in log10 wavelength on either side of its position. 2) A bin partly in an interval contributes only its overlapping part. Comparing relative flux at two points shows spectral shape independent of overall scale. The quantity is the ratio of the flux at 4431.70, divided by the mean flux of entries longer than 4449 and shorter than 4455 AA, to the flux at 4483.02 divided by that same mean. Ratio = 1.20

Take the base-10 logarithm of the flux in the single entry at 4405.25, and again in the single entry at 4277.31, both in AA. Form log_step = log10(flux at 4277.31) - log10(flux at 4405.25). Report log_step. -0.03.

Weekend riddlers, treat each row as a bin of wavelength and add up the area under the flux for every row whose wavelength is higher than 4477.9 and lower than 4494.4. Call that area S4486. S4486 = 545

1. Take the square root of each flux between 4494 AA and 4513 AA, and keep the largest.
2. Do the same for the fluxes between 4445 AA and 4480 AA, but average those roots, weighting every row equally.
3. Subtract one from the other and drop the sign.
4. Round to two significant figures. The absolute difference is 0.41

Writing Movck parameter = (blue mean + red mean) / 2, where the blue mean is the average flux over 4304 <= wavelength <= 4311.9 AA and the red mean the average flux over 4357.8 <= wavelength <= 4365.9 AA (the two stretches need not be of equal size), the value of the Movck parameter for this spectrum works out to 30.1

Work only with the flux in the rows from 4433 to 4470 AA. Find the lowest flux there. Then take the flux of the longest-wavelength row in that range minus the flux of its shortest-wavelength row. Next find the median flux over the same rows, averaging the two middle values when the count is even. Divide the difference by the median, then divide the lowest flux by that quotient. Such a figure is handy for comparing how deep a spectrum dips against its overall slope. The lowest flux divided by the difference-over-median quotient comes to 476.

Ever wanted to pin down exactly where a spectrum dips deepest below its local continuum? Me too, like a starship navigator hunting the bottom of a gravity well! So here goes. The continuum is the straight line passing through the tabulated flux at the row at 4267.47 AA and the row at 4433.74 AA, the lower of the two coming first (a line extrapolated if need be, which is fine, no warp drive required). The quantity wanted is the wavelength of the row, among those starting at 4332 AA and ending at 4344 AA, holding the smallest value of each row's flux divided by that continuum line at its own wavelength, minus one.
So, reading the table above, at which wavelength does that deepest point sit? 4334.81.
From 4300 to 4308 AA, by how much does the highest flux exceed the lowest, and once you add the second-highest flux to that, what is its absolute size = 36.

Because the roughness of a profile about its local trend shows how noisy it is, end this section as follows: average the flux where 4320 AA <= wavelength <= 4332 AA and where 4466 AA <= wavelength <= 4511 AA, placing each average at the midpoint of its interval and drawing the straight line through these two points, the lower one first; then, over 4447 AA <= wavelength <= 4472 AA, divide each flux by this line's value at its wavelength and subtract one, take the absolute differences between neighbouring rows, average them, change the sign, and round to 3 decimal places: -0.155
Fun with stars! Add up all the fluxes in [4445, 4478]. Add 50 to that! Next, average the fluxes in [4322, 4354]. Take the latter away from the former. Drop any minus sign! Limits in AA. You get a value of 528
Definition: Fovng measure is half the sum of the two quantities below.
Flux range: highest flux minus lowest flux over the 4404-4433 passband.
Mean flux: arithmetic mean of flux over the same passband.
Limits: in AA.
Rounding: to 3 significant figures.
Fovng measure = 22.0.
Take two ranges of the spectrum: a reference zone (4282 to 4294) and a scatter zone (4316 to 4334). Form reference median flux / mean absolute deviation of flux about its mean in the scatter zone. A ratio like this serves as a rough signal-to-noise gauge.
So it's 11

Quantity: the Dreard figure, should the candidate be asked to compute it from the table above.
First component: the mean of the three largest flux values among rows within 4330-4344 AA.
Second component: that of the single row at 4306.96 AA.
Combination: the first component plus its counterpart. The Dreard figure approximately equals 64.3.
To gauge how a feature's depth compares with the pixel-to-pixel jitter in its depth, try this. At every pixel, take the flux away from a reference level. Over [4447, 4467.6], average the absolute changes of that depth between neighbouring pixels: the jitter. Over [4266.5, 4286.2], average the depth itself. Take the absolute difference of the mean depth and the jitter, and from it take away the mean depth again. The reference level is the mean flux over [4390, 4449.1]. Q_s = 7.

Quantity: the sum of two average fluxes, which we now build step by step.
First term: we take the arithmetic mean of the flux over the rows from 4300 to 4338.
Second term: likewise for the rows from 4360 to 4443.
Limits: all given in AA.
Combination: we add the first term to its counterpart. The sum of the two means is 60.0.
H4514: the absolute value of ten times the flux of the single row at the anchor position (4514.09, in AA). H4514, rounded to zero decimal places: 318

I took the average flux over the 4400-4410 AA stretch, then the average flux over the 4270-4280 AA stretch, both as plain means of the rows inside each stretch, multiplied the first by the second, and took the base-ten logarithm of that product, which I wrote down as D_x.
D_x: 3.01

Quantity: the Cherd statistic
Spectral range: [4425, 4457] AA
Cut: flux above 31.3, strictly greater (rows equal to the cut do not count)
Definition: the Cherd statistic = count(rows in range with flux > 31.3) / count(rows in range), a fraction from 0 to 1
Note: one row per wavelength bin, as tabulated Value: 0.56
